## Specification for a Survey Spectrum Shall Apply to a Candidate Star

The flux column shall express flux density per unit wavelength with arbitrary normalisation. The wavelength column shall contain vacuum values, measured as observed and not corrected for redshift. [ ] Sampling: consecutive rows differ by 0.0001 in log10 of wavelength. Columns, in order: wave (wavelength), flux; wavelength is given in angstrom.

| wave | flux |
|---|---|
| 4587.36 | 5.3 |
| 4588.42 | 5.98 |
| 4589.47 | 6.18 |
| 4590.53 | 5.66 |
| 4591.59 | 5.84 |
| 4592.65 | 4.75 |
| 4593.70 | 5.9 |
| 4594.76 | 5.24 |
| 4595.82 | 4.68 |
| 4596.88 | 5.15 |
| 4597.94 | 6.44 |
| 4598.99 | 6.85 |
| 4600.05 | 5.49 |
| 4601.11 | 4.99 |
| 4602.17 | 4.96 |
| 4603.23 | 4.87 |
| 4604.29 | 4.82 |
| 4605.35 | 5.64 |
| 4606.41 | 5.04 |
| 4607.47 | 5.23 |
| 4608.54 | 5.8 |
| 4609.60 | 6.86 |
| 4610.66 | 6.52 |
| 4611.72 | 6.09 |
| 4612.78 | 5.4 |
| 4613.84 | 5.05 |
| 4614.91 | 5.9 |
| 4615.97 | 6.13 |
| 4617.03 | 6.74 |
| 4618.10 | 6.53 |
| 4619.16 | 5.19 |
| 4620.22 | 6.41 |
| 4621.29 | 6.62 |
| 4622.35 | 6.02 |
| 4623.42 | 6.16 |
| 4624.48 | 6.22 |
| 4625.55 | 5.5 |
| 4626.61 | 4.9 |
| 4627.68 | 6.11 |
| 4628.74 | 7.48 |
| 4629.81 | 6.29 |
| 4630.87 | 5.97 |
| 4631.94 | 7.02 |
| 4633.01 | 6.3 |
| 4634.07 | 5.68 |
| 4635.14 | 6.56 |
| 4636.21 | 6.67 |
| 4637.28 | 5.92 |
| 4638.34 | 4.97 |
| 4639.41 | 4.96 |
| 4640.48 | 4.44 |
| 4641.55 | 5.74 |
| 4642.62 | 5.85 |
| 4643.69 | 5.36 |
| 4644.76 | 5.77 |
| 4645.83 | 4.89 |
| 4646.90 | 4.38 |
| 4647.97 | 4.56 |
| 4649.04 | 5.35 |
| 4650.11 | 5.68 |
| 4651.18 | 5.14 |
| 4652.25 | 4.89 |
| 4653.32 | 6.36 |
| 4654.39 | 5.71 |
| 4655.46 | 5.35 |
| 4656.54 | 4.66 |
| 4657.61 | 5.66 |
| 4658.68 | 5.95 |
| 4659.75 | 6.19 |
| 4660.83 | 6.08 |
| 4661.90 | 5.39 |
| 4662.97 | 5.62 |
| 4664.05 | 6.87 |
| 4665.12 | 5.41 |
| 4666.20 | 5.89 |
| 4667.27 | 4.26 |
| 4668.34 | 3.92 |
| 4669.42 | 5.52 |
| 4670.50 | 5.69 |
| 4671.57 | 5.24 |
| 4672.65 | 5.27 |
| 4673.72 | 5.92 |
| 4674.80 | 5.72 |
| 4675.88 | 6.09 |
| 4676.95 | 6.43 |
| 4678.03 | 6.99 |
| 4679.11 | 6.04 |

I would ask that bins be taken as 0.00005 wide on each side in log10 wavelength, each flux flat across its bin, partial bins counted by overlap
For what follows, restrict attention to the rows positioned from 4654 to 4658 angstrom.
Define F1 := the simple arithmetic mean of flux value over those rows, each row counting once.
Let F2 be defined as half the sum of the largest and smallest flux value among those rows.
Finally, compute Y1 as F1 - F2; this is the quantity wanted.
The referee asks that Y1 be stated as 0.16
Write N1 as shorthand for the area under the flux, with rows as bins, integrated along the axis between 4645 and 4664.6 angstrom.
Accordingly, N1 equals 108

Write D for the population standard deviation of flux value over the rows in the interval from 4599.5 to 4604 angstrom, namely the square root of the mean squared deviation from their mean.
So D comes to 0.24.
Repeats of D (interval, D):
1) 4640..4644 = 0.55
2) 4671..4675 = 0.29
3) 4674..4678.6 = 0.47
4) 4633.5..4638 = 0.42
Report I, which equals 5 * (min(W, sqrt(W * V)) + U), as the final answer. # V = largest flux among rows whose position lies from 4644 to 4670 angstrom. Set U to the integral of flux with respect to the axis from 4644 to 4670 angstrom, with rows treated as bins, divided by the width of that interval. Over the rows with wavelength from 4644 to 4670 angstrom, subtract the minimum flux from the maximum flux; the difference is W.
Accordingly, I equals 41.7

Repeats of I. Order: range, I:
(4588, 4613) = 38.9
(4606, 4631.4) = 43.0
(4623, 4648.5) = 44.2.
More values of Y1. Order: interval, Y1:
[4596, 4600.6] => -0.02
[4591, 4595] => 0.11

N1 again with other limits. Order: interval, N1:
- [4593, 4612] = 106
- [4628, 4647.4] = 112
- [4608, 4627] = 114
